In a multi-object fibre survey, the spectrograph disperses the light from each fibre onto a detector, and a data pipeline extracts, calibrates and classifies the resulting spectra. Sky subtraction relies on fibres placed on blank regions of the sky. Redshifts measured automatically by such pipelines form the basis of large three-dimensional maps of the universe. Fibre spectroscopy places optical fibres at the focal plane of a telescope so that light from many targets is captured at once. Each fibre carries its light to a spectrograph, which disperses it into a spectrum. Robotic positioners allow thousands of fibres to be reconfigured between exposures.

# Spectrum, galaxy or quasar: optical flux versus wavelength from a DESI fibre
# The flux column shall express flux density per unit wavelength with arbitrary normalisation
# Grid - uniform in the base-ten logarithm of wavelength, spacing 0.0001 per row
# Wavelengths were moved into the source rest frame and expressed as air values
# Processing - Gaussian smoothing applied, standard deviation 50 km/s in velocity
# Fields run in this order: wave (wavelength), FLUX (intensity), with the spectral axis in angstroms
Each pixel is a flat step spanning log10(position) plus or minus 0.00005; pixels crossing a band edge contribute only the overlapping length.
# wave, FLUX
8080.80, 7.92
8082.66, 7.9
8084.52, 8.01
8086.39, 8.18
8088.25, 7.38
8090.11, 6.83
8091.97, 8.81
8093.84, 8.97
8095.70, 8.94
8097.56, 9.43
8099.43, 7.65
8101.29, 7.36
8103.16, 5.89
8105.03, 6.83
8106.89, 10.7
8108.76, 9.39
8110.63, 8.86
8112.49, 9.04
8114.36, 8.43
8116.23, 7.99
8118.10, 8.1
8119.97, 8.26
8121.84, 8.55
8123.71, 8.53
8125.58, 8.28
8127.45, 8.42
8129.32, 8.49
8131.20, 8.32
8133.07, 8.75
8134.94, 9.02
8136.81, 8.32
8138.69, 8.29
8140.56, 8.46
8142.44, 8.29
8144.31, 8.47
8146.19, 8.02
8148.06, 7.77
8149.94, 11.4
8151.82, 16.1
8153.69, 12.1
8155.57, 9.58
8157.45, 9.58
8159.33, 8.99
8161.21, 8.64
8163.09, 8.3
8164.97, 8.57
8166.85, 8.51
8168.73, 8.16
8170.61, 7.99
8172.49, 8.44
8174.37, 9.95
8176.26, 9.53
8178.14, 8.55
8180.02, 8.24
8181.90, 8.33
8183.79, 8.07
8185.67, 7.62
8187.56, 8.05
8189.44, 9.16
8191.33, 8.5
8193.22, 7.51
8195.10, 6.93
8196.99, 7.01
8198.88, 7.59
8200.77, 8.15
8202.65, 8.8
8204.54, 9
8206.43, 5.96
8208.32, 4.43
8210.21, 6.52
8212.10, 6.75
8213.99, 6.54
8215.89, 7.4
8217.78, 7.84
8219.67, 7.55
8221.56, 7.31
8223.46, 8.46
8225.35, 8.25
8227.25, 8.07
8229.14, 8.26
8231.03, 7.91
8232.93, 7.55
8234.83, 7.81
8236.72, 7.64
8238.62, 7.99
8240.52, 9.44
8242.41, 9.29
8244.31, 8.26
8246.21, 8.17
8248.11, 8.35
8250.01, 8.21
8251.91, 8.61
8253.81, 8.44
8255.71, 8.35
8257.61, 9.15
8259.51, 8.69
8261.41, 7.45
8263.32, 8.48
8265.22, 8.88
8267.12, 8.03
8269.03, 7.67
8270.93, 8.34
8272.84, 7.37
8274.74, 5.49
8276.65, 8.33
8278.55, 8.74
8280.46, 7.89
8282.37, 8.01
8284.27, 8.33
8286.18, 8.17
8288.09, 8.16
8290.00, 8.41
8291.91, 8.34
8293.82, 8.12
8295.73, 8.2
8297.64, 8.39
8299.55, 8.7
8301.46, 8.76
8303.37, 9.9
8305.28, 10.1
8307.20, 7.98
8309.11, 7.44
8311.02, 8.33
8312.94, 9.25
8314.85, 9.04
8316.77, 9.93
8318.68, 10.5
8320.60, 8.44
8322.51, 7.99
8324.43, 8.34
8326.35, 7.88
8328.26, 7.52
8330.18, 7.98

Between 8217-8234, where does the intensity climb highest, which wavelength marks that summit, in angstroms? 8223.46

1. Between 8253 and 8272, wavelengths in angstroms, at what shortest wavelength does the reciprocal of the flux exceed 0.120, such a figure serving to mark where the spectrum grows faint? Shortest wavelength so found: 8261.41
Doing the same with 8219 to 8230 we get 8219.67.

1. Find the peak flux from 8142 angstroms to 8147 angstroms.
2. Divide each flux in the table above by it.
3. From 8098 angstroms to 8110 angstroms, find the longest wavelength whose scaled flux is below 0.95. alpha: 8105.03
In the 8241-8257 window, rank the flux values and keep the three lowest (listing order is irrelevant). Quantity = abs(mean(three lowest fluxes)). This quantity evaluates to 8.21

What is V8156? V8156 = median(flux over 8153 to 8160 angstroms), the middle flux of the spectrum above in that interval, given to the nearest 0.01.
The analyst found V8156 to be 9.58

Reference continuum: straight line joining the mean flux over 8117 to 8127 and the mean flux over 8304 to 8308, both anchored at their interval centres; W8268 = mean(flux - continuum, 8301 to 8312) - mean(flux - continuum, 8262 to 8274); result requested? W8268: 0.5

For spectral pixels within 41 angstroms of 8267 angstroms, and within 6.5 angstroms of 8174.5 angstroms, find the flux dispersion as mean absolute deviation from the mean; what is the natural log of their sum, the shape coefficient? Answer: 0.06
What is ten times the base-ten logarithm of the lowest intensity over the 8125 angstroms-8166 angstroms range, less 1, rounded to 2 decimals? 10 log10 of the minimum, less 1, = 7.90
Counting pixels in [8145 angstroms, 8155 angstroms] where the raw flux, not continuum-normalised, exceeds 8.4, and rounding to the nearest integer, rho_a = 3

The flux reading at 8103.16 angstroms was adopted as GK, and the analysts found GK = 5.89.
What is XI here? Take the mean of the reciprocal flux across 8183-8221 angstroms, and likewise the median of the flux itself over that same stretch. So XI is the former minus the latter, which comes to -7.4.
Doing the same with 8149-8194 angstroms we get -8.4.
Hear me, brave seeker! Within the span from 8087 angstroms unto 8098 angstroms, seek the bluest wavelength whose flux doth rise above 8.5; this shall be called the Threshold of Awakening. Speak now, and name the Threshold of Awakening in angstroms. 8091.97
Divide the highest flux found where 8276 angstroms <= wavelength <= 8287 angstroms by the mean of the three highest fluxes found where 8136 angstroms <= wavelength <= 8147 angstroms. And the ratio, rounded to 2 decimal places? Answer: 1.04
